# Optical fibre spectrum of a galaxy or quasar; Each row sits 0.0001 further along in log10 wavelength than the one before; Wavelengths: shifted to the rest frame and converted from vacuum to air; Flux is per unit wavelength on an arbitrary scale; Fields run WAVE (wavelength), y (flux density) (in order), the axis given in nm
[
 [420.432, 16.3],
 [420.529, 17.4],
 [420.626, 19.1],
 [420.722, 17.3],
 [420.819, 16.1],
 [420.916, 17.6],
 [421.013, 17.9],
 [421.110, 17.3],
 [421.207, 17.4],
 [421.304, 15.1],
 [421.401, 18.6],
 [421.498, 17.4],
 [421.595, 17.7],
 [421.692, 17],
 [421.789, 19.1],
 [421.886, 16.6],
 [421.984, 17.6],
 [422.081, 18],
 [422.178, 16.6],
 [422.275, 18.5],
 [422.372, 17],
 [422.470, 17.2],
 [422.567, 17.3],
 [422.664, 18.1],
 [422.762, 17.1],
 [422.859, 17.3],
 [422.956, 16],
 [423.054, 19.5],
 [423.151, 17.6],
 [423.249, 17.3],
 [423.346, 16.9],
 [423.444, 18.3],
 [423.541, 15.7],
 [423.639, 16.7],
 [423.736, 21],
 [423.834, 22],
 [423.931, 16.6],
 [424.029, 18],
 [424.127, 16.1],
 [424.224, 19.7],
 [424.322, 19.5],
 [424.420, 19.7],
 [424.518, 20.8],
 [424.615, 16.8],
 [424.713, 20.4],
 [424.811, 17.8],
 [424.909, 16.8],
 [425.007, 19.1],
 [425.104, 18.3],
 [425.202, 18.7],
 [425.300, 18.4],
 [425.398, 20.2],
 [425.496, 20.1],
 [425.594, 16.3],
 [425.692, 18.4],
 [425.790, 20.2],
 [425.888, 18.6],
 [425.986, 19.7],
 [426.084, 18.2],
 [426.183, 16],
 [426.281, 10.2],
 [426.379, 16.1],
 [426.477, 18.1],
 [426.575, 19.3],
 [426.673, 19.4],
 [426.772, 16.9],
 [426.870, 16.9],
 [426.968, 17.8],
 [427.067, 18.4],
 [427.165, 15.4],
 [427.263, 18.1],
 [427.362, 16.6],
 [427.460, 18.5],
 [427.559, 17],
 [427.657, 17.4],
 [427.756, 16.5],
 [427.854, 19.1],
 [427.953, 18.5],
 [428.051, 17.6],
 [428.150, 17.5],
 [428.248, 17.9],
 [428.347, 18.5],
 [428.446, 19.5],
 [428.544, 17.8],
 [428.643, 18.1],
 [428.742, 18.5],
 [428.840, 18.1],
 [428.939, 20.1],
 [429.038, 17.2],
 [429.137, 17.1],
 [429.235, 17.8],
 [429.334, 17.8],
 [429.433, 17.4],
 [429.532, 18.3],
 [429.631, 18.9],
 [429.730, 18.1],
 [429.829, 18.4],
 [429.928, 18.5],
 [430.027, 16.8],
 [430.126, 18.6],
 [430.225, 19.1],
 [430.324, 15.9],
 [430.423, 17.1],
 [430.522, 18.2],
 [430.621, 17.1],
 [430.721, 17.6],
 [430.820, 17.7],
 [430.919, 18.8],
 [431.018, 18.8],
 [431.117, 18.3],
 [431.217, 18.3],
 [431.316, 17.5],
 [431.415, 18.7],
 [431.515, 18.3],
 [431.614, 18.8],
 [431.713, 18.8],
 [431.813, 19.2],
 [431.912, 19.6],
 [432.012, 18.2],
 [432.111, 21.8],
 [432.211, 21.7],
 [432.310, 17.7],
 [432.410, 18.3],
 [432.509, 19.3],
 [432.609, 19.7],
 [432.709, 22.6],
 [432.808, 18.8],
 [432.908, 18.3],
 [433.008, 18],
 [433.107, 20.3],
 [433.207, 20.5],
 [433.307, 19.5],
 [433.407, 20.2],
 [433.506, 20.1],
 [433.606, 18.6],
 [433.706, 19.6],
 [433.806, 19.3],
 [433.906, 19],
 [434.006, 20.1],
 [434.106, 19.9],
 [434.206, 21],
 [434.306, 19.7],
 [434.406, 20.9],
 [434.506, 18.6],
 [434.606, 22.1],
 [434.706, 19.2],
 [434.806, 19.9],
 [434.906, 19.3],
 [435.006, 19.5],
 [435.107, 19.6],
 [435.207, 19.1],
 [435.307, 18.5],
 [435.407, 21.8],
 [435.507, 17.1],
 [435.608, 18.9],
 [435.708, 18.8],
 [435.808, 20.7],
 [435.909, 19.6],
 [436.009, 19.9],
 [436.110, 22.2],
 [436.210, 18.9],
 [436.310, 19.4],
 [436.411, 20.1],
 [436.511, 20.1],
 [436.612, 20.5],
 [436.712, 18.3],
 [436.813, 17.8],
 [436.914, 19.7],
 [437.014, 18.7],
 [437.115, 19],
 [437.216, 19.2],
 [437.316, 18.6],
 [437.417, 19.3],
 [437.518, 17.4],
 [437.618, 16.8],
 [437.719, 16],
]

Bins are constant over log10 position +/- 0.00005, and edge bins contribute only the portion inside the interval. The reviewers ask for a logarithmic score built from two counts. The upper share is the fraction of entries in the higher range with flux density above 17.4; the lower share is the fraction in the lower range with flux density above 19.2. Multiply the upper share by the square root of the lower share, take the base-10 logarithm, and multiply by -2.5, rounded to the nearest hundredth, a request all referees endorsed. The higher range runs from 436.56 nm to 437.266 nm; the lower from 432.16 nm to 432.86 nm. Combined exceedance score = 0.30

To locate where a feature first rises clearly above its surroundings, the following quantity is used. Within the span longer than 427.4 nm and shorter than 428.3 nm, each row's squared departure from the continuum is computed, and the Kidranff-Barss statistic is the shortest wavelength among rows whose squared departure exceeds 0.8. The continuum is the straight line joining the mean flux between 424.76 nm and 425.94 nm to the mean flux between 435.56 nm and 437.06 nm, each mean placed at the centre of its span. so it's 427.559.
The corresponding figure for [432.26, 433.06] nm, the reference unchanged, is 432.310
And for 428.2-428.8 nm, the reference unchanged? 428.248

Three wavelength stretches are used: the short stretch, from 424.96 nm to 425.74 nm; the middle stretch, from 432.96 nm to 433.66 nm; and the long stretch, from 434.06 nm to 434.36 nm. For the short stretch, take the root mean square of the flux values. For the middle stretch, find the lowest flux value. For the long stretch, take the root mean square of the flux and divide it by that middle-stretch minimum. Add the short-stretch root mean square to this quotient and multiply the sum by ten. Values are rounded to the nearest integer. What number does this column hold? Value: 198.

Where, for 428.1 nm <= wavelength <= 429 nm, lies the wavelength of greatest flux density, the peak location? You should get 428.939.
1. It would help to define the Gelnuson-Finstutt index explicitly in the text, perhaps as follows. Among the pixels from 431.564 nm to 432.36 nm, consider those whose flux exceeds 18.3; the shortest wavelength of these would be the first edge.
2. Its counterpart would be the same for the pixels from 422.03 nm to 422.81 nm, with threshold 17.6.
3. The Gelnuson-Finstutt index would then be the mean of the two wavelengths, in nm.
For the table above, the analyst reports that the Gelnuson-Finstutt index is 426.85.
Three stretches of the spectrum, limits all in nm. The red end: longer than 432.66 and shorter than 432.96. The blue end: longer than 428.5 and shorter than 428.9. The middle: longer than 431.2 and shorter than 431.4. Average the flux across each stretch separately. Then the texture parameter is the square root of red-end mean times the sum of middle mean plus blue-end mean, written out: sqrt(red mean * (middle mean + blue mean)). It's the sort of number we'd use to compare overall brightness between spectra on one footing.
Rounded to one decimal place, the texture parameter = 26.8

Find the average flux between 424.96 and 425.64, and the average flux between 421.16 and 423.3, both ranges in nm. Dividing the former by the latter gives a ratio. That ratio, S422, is 1.07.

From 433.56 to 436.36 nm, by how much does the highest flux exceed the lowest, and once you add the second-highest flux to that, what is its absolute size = 27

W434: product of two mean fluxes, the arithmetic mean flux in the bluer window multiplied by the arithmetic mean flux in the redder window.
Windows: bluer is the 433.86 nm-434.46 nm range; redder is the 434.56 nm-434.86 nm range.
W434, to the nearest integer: 410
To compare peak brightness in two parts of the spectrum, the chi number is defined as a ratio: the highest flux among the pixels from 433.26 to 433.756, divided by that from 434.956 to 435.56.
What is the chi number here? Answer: 0.93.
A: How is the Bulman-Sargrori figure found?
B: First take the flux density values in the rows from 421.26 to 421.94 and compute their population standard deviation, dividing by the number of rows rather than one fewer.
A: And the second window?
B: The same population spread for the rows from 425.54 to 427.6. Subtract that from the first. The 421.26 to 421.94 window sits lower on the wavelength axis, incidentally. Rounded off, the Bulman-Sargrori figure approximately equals -0.8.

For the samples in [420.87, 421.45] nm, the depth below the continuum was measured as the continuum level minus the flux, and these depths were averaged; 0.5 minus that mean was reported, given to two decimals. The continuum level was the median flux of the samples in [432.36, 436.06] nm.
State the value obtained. -1.78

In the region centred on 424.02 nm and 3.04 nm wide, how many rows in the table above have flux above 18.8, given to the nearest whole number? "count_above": 11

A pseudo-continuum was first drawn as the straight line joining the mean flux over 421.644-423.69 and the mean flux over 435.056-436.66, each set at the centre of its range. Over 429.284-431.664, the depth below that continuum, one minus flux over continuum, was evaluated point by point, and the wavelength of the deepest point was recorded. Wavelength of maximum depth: 430.324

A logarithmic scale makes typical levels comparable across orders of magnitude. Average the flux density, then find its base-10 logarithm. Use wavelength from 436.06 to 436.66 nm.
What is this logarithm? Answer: 1.31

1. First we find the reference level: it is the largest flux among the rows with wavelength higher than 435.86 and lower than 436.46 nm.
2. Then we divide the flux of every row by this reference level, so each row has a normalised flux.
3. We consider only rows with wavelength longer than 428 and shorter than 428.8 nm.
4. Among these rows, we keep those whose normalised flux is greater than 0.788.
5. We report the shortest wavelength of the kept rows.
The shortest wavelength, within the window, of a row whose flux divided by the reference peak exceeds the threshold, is 428.051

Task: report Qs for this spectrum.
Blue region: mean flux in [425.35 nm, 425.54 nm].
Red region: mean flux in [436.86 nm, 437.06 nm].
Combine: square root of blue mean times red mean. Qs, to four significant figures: 19.67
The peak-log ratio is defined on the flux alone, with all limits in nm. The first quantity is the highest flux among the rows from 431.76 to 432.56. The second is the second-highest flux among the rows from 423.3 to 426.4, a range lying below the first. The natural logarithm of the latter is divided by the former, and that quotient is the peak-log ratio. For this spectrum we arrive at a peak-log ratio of 0.140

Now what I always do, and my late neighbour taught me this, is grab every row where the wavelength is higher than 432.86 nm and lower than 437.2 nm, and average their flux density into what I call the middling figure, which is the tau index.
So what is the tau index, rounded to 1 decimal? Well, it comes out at 19.6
